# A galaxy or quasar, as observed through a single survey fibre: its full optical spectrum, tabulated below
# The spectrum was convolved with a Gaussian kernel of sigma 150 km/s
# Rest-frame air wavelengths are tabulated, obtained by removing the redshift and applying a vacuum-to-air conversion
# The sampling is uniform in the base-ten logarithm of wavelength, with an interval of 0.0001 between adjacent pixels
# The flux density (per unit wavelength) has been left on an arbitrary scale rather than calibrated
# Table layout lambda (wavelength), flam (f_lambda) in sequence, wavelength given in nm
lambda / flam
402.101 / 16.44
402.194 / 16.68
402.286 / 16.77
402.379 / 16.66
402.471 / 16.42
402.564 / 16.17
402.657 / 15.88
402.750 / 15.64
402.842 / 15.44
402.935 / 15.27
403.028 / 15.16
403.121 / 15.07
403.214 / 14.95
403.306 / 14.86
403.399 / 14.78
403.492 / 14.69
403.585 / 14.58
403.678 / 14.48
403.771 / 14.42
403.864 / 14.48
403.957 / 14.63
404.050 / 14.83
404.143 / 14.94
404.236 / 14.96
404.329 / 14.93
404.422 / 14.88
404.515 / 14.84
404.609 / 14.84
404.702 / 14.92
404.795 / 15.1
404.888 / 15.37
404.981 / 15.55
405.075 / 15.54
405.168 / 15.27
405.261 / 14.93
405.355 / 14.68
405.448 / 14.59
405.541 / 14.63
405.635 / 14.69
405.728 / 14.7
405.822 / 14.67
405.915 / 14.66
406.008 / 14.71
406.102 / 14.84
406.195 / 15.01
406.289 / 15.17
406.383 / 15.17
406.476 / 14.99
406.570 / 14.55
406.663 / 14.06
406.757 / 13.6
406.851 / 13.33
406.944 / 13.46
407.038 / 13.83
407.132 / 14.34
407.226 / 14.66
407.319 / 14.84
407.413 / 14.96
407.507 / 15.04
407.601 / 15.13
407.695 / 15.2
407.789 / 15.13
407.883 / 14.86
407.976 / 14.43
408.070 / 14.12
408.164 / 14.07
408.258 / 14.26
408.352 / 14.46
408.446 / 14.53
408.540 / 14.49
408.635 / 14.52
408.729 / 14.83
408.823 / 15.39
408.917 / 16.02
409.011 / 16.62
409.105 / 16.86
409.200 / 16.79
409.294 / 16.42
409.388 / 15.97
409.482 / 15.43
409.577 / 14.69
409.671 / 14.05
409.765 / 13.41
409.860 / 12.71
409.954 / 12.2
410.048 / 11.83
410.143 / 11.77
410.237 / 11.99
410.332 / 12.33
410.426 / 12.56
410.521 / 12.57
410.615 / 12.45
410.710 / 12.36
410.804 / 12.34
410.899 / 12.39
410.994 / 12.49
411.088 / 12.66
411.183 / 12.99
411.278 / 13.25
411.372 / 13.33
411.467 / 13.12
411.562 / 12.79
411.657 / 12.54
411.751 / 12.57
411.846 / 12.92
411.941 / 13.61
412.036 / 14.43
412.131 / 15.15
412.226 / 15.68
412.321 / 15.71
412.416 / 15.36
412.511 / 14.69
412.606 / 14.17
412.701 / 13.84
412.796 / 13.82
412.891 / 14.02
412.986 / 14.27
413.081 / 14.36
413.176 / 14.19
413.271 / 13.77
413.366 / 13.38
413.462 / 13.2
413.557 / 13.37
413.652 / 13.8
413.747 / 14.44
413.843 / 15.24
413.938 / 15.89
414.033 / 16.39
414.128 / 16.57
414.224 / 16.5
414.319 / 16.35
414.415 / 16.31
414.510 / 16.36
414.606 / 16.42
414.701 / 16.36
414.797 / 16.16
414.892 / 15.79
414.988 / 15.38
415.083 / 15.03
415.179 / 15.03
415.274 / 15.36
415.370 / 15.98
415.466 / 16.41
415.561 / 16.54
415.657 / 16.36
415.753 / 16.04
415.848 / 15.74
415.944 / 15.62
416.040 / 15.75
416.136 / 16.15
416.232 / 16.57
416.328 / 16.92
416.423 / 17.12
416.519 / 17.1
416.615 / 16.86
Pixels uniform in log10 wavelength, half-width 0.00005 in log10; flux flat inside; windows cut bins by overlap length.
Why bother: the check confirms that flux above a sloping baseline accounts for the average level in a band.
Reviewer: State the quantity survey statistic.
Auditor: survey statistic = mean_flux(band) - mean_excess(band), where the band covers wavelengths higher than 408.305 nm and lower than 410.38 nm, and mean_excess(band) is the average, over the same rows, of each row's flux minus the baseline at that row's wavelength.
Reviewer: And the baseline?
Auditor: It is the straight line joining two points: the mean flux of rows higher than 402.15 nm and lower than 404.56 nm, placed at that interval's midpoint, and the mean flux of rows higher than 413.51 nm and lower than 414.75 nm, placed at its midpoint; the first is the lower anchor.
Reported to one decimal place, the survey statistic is 15.5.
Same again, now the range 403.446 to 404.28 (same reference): 15.3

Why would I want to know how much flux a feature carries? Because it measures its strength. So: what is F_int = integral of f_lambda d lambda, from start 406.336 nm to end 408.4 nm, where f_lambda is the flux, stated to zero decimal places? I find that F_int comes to 30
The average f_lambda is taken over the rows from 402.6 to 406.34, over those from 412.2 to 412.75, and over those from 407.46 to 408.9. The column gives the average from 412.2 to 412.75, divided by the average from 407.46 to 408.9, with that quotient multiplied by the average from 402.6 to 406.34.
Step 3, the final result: 15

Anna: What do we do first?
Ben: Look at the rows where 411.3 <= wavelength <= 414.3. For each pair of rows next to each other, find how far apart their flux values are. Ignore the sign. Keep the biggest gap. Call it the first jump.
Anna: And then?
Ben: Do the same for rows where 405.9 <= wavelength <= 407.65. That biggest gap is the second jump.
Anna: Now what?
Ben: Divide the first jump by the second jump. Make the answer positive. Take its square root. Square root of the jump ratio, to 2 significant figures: 1.3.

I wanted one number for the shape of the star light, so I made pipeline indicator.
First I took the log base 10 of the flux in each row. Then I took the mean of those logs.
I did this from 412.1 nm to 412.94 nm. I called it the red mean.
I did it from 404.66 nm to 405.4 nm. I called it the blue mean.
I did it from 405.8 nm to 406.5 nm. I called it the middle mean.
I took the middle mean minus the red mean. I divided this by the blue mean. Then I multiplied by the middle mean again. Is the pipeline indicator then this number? 0.01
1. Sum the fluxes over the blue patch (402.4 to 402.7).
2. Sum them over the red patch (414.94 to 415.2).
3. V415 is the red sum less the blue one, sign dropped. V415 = 3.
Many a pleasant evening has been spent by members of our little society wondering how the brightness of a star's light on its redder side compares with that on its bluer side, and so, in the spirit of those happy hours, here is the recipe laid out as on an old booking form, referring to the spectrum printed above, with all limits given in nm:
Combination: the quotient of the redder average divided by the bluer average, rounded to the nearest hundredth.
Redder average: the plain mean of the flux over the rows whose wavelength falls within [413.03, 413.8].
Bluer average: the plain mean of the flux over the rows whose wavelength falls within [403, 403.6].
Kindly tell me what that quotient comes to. 0.93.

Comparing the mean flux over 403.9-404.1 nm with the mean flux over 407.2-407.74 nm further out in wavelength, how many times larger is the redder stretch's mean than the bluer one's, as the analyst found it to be 1.02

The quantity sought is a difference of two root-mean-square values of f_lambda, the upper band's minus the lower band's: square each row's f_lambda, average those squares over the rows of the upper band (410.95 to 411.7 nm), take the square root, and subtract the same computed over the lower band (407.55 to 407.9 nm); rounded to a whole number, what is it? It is -2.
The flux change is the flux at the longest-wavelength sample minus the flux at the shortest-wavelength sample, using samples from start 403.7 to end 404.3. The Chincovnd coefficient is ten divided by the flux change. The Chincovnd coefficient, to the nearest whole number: 19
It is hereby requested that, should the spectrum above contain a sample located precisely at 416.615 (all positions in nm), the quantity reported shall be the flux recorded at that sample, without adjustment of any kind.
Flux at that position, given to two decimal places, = 16.86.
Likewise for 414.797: 16.16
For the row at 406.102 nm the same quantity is 14.84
